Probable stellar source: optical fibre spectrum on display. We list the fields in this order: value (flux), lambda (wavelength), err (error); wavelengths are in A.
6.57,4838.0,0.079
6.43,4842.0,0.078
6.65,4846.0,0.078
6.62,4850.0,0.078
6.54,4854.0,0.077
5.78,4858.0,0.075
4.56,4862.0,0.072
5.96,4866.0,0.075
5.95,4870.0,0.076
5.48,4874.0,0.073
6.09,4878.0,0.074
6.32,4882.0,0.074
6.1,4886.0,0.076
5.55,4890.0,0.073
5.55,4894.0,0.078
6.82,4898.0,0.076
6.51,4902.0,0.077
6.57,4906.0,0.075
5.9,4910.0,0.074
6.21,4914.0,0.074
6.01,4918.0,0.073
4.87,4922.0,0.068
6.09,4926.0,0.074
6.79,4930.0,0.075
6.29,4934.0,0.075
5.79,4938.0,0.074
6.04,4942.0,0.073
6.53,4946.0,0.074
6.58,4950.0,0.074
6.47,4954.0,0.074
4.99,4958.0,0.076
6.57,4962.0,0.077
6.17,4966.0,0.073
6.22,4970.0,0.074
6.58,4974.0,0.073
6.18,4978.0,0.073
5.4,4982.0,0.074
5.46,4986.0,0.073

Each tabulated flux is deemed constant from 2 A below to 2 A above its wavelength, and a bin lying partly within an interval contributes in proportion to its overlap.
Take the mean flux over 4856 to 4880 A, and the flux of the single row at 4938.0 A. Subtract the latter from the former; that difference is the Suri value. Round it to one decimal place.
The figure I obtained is -0.2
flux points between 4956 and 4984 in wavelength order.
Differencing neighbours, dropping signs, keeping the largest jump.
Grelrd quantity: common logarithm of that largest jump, 0.20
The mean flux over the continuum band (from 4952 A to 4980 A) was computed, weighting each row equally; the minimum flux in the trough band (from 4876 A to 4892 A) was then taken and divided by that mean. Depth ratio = 0.90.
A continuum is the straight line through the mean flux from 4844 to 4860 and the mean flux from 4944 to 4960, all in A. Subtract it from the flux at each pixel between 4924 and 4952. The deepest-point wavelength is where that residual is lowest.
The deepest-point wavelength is 4938.0 A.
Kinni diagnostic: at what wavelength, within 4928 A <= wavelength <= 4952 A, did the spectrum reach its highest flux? 4930.0 A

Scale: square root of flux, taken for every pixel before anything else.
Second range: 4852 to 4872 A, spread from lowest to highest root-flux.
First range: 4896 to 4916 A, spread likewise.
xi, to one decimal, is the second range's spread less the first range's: 0.2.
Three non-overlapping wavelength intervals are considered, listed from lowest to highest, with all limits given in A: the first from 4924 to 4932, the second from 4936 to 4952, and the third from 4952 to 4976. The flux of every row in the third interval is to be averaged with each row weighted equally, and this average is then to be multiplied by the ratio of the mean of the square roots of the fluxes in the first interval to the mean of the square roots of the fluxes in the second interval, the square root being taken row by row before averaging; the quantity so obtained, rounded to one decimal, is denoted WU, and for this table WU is 6.3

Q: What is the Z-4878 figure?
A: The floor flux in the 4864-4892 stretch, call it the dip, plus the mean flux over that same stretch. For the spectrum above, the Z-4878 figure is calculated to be 11.4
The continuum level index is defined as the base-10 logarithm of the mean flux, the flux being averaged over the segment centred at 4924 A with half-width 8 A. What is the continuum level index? 0.774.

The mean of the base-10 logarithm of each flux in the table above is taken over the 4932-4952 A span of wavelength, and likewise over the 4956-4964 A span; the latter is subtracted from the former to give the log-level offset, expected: 0.037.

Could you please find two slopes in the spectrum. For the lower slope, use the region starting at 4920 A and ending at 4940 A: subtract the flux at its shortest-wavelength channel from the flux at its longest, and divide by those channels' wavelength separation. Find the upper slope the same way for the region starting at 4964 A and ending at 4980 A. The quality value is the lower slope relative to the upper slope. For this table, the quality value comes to 69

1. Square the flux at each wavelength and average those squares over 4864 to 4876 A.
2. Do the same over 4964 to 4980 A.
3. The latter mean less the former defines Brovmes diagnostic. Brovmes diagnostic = 6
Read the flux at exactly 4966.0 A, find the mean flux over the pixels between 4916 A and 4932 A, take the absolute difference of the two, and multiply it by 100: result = 23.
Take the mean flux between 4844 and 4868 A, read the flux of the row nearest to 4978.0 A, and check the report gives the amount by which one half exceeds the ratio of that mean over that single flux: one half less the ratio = -0.474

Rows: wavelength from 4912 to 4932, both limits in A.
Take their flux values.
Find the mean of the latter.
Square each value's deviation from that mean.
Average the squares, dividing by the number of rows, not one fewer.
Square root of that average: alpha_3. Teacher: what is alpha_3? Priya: 0.62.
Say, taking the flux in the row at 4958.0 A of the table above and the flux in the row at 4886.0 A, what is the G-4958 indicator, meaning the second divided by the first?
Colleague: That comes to 1.22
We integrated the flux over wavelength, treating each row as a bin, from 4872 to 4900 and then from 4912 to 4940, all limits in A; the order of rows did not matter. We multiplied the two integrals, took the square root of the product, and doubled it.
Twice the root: 336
